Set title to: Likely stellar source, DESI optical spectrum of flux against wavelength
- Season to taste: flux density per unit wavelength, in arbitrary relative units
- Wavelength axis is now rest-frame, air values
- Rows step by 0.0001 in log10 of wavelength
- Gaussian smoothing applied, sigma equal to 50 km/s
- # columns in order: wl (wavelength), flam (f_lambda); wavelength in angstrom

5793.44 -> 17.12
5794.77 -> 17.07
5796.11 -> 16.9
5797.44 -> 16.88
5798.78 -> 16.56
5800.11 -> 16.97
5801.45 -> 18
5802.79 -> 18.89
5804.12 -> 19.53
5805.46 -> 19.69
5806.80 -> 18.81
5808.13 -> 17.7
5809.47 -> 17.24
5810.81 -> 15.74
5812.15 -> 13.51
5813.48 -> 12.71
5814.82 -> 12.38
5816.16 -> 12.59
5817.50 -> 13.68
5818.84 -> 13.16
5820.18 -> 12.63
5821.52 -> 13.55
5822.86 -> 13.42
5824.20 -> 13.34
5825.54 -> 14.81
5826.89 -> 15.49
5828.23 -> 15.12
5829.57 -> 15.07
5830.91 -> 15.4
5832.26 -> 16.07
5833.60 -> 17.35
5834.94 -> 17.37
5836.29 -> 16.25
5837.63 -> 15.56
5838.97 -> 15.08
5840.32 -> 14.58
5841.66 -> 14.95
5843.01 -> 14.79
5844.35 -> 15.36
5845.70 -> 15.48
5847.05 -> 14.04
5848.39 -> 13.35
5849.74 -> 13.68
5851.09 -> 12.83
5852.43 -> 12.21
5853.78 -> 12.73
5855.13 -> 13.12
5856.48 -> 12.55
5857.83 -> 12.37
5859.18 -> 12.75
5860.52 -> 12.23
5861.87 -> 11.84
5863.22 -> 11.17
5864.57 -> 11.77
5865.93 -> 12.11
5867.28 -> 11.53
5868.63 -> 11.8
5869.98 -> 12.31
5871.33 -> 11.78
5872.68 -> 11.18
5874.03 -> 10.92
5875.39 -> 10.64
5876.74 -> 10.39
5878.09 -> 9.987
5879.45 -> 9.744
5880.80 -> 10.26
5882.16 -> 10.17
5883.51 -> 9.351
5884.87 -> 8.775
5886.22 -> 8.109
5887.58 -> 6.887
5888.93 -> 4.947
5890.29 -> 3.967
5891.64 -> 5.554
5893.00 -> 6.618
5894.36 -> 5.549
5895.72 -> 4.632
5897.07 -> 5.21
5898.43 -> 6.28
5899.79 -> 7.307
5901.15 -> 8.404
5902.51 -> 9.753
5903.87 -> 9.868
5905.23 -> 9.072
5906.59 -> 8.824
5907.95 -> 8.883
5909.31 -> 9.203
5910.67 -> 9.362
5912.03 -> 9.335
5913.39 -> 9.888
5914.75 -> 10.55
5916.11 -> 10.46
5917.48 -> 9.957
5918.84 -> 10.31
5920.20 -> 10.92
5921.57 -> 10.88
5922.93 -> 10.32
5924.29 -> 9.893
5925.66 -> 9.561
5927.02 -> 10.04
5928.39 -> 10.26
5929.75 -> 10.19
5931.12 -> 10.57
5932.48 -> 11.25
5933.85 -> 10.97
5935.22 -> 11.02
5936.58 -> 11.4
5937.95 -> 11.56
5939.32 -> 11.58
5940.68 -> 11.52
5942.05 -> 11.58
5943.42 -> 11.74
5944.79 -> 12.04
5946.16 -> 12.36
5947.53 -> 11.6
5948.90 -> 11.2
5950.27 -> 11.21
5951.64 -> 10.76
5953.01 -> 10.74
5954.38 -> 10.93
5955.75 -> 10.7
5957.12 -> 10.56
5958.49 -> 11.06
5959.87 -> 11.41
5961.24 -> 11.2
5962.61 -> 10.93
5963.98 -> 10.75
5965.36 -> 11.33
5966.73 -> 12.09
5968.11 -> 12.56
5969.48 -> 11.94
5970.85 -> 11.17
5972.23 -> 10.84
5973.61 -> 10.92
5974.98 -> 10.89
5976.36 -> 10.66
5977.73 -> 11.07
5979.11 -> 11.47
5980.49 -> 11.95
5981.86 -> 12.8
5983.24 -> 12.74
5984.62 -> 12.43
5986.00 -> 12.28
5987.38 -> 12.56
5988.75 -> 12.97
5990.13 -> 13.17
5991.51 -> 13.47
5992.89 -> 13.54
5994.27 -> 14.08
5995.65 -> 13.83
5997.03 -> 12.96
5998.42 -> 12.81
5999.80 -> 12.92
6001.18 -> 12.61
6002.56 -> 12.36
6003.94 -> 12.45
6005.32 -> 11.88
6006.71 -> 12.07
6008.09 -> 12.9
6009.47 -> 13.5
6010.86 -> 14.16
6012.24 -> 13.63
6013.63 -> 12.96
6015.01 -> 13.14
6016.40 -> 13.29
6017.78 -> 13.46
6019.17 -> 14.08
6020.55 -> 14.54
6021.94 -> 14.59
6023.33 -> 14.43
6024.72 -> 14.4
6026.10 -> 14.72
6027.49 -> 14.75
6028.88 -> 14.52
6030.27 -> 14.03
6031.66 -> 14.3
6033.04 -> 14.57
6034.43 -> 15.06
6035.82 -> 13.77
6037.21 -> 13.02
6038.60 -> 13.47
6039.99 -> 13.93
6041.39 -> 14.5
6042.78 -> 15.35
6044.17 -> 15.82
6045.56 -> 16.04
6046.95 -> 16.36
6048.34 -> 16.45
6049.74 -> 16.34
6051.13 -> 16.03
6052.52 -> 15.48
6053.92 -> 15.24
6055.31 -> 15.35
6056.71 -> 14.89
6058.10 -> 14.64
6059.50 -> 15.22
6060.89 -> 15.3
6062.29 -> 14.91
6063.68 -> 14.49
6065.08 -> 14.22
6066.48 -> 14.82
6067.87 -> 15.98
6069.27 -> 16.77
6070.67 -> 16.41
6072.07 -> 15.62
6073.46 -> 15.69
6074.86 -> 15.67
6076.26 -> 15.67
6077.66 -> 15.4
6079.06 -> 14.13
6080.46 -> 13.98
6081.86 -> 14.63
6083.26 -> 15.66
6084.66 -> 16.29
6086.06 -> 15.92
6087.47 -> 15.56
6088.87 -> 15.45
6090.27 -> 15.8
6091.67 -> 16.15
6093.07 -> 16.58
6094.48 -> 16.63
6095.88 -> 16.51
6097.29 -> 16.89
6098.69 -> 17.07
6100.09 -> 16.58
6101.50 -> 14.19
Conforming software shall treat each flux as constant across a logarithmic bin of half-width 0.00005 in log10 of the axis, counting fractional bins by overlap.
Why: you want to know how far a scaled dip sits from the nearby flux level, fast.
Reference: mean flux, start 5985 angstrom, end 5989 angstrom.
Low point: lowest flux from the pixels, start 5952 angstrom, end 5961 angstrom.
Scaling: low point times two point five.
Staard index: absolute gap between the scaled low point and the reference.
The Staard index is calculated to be 14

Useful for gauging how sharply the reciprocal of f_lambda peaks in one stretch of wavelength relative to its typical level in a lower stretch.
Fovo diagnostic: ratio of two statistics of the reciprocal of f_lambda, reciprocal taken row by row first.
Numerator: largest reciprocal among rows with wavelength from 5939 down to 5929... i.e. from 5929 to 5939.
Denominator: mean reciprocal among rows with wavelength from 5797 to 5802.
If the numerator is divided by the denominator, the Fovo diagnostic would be 1.7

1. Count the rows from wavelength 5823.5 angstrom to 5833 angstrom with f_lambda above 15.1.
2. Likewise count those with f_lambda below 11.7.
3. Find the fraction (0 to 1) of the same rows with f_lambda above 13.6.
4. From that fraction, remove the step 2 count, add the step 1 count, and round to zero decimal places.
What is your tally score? 5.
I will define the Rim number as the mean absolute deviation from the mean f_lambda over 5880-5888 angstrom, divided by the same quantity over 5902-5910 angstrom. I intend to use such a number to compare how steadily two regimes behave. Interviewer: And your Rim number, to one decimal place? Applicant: 2.8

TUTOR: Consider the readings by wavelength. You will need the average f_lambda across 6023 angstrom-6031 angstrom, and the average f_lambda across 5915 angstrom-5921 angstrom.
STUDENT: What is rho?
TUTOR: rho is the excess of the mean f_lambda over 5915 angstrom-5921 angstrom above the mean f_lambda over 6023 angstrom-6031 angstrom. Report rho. -4.1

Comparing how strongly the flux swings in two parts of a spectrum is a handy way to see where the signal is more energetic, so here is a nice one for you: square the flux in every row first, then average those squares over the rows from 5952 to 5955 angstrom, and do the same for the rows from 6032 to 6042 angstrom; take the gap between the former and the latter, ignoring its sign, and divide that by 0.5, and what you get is 161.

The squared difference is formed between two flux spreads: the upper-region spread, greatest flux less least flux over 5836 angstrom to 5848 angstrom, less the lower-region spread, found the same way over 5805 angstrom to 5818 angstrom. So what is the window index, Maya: 26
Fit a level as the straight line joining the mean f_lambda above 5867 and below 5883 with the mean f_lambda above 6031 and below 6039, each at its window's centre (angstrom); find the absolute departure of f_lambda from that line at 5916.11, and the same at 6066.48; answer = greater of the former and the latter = 1.2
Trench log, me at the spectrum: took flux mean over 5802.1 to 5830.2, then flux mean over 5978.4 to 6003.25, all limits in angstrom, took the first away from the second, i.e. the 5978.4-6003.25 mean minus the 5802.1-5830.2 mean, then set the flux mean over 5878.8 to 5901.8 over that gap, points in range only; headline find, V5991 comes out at -3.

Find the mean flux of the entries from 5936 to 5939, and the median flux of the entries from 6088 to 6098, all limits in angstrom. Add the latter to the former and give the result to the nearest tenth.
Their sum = 28.0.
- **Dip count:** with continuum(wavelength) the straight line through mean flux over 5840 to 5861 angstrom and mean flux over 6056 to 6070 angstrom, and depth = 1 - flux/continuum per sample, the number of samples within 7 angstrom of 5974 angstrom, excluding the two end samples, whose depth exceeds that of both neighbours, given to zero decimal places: 2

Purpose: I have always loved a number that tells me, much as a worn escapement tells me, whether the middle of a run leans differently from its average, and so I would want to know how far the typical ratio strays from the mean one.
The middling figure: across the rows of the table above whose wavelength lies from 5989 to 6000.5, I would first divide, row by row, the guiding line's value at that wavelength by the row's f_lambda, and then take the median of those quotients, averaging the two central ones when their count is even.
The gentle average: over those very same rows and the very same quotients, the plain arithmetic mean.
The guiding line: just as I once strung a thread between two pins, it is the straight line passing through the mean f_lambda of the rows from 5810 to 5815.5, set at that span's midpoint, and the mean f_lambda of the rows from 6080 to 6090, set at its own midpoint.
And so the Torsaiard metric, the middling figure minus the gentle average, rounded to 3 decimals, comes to -0.001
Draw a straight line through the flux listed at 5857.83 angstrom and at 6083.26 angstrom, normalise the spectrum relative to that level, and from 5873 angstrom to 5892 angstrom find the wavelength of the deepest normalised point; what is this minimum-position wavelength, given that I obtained 5890.29 angstrom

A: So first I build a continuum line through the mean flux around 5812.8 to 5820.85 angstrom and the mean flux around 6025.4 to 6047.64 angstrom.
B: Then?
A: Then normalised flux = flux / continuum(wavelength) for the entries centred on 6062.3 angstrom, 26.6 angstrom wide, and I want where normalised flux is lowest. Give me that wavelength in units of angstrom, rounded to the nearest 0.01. 6065.08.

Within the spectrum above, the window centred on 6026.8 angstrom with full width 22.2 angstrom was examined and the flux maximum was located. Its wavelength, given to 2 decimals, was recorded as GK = 6034.43 angstrom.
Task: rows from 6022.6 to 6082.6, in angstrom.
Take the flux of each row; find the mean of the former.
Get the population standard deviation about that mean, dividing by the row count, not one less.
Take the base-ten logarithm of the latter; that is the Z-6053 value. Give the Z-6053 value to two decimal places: -0.06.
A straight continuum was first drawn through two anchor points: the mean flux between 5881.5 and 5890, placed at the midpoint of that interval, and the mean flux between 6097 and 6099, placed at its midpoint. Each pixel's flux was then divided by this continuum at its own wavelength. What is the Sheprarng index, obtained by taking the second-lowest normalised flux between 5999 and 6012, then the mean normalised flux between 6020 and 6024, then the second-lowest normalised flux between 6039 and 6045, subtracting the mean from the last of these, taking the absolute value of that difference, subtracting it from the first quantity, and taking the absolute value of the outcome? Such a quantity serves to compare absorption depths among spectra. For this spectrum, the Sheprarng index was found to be 0.86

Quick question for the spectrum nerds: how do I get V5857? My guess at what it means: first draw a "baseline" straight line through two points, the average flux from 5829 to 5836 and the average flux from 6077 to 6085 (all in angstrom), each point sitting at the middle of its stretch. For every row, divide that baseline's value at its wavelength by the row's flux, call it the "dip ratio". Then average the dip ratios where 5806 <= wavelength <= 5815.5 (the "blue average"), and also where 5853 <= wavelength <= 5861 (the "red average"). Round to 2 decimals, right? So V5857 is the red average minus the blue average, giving 0.19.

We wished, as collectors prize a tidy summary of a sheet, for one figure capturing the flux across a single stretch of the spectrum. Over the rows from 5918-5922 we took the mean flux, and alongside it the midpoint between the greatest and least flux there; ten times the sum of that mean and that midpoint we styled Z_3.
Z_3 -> 213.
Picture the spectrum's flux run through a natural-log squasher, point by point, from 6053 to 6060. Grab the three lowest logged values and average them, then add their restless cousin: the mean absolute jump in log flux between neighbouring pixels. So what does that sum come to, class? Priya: 2.73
